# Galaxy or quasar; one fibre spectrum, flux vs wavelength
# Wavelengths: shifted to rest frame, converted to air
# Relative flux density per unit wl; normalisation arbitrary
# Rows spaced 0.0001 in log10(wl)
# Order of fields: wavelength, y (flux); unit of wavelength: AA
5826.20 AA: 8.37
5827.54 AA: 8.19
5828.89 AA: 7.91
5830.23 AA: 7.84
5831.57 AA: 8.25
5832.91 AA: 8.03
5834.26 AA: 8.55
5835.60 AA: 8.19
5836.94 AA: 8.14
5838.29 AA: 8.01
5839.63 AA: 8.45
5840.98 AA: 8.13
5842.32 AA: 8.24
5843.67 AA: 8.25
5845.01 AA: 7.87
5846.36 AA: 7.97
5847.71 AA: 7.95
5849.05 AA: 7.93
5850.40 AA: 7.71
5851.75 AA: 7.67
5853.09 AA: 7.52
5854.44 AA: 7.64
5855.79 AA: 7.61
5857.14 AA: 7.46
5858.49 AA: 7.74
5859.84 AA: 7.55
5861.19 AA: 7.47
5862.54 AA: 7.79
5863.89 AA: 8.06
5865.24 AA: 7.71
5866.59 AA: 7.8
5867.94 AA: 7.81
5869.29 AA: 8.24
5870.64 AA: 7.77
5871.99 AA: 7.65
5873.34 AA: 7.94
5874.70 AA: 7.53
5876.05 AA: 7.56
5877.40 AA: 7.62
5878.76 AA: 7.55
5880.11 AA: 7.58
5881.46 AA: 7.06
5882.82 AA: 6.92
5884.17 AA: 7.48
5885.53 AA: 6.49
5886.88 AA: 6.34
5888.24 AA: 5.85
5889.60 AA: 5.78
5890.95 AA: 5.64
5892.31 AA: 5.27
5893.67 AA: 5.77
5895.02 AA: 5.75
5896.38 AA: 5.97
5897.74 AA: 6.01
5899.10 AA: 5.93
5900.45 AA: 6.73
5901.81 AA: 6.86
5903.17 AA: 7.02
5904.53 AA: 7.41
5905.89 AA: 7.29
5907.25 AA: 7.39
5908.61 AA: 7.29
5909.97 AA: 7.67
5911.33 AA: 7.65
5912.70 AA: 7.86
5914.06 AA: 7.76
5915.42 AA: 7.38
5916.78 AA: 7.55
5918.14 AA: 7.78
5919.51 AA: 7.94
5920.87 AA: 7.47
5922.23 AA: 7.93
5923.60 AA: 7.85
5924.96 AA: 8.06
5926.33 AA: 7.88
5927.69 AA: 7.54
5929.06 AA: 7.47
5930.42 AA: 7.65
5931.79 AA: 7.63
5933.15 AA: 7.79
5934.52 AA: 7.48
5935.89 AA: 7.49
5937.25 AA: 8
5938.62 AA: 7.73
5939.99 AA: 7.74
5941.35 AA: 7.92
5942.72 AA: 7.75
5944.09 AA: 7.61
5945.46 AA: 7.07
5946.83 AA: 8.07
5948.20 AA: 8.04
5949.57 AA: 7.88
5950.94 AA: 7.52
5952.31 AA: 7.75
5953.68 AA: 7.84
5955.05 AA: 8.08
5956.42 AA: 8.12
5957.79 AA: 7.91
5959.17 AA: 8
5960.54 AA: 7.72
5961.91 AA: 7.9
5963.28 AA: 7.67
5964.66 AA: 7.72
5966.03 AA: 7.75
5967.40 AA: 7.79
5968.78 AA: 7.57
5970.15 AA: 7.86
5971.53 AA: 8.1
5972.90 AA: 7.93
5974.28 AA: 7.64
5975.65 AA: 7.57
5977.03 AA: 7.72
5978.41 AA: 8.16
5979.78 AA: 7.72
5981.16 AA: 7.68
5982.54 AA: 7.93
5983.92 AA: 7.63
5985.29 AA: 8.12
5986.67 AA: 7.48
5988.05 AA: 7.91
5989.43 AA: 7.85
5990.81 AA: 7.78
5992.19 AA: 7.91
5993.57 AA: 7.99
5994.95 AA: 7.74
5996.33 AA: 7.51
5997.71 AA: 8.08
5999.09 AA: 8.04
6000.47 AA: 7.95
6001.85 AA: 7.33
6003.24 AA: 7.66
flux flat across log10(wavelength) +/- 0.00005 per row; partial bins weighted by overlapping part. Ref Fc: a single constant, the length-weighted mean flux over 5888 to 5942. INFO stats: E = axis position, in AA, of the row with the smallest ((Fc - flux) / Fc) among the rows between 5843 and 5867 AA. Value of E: 5843.67 AA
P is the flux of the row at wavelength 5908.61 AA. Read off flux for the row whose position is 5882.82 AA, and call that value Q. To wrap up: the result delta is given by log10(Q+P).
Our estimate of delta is 1.15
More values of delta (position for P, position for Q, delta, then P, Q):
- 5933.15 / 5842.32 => 1.20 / 7.79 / 8.24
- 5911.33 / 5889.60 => 1.13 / 7.65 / 5.78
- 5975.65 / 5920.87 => 1.18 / 7.57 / 7.47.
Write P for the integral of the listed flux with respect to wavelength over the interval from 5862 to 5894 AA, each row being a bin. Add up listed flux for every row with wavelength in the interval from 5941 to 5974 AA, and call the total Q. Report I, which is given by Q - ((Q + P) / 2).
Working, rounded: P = 229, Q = 188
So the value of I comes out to -21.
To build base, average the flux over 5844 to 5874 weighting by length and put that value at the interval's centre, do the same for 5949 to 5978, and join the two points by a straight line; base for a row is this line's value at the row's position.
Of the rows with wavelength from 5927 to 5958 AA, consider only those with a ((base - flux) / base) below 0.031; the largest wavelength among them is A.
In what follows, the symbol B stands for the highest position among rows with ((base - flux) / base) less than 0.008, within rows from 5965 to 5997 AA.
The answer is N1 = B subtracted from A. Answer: -35.8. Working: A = 5957.79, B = 5993.57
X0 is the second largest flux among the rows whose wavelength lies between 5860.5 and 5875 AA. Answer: 8.06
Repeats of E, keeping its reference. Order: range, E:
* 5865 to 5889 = 5869.29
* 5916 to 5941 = 5924.96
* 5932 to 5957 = 5956.42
